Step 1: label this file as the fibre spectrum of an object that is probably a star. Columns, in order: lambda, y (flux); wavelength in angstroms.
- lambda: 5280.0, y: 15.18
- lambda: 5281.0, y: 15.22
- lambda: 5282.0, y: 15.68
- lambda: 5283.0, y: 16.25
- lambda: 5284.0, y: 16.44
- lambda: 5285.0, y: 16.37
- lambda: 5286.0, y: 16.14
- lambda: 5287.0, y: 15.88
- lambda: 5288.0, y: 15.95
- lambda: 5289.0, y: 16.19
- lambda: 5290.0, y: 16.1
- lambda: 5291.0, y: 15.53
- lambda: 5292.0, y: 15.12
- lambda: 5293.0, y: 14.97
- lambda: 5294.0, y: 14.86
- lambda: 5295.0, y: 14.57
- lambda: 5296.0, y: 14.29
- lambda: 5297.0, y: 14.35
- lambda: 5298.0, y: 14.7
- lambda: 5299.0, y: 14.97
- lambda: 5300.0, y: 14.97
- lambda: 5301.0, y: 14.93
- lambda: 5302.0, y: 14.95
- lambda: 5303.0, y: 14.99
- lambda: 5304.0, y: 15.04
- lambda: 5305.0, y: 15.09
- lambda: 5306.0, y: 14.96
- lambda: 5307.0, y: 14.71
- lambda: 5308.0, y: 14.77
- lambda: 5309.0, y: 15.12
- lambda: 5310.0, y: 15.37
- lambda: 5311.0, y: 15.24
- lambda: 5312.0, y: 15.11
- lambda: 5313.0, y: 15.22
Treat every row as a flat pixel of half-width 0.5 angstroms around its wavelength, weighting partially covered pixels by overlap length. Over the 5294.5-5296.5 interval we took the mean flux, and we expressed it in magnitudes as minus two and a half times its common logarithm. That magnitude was -2.90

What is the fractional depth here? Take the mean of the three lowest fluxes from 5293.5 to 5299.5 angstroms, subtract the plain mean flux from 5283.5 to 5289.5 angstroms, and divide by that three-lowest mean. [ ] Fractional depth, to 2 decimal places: -0.12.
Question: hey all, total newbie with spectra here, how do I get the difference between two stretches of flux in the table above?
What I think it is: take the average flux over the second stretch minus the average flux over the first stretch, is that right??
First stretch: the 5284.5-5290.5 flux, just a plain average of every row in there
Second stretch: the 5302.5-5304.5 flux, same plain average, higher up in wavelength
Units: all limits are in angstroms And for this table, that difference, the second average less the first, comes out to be -1.1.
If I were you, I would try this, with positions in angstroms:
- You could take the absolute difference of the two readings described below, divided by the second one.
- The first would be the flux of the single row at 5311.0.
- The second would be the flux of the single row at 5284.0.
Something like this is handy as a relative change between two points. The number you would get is 0.073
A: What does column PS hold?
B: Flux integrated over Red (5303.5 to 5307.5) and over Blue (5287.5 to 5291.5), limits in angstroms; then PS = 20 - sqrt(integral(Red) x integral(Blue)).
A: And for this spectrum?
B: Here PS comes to -41.8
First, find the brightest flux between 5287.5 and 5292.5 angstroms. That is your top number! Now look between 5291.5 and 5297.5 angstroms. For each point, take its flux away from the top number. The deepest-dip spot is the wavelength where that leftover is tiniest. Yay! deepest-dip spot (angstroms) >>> 5292.0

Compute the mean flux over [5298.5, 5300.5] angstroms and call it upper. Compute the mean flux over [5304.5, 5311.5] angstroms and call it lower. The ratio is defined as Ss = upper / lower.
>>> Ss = 1.00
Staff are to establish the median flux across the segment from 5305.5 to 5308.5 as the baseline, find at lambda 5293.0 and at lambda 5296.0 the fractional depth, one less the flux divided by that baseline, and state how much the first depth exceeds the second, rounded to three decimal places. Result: -0.046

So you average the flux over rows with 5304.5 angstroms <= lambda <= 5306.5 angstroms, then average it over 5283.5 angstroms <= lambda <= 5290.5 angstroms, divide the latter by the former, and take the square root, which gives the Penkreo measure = 1.037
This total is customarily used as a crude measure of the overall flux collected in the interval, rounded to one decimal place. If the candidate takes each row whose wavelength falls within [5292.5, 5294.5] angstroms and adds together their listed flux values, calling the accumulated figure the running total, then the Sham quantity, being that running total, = 29.8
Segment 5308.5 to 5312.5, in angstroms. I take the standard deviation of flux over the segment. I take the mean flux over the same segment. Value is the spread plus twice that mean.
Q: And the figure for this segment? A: 30.5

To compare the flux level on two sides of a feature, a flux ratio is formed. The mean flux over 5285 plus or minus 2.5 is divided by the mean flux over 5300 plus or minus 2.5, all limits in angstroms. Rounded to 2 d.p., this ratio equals 1.09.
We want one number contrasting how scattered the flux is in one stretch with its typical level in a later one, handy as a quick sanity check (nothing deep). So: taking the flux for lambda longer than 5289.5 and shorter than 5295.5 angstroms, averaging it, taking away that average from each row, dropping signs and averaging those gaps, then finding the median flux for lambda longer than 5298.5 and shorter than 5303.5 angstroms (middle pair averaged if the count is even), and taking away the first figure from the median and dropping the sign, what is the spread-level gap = 14.55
